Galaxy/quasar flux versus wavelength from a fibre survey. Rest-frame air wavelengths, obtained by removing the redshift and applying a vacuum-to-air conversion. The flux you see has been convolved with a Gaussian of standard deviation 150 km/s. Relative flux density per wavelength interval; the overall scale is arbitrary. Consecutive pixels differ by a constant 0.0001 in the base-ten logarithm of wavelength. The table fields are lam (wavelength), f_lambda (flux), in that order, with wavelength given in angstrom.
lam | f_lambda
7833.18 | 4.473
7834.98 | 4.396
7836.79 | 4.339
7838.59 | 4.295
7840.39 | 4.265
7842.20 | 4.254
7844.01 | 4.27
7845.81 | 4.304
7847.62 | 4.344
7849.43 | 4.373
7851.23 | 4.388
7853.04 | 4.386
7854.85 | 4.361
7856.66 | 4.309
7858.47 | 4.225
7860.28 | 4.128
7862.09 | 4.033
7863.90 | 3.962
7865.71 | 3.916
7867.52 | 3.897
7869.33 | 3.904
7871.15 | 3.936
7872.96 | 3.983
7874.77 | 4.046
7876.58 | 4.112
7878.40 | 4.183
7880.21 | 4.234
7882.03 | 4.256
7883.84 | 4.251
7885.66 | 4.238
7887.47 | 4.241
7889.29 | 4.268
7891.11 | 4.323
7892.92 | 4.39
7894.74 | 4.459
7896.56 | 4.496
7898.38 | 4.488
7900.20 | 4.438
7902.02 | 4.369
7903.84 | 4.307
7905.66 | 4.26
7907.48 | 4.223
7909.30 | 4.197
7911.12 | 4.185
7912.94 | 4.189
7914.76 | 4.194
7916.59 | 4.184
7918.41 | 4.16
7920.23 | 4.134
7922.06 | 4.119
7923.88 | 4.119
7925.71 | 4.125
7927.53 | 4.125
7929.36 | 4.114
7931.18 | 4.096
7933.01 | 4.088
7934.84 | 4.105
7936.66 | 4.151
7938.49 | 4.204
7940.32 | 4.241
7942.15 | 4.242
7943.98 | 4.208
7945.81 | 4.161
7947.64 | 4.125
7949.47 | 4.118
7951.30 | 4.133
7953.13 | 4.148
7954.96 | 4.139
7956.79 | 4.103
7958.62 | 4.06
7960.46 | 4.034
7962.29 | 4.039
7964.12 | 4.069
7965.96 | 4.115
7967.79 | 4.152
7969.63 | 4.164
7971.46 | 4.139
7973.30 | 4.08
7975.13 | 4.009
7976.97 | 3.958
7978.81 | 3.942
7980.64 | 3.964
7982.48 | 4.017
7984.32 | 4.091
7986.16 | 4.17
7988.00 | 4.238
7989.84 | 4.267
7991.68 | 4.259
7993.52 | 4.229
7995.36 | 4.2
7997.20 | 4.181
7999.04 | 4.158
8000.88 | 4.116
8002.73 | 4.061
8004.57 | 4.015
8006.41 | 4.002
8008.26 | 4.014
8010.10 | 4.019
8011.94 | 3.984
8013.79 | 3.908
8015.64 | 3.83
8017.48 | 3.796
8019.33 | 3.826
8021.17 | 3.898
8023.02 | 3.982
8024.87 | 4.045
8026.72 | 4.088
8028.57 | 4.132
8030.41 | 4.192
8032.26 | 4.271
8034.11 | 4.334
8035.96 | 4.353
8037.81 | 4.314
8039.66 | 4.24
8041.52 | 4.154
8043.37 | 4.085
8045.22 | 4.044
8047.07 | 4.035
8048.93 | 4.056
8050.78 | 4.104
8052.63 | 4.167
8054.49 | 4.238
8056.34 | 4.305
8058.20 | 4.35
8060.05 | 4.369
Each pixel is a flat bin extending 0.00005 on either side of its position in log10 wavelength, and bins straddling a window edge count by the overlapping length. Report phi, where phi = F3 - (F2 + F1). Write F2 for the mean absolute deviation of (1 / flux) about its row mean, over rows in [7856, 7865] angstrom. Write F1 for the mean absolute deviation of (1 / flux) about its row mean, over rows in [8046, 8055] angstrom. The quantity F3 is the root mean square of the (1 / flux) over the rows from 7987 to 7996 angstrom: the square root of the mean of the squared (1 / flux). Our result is 0.226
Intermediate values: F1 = 0.0039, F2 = 0.0063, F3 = 0.236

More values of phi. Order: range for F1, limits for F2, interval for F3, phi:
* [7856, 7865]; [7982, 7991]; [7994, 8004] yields 0.230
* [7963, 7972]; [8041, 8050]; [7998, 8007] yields 0.242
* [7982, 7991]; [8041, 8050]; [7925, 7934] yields 0.236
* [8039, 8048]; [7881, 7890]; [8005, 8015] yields 0.246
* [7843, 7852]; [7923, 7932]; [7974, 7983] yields 0.249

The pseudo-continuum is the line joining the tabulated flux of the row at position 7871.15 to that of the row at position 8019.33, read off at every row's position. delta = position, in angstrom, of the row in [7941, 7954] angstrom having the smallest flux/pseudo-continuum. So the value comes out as 7949.47 angstrom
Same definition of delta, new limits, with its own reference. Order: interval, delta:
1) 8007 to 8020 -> 8017.48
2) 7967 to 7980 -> 7978.81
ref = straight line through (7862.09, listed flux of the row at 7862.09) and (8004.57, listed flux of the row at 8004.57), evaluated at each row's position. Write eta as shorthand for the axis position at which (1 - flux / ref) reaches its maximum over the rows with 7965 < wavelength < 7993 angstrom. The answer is 7978.81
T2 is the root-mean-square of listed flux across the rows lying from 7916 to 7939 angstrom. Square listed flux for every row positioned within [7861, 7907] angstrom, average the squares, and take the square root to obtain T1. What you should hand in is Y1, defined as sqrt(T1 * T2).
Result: 4.17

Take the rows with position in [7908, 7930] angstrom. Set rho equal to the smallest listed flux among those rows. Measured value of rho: 4.114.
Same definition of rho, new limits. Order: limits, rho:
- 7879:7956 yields 4.088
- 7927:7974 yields 4.034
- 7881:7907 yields 4.238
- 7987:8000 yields 4.158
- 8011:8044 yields 3.796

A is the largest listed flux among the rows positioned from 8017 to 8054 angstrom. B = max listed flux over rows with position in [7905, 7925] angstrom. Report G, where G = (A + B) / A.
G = 1.98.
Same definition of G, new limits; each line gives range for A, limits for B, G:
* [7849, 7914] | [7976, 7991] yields 1.95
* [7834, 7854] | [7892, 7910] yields 2.02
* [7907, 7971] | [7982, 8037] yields 2.03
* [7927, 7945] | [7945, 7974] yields 1.98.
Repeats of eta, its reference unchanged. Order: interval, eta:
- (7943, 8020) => 8017.48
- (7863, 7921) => 7867.52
